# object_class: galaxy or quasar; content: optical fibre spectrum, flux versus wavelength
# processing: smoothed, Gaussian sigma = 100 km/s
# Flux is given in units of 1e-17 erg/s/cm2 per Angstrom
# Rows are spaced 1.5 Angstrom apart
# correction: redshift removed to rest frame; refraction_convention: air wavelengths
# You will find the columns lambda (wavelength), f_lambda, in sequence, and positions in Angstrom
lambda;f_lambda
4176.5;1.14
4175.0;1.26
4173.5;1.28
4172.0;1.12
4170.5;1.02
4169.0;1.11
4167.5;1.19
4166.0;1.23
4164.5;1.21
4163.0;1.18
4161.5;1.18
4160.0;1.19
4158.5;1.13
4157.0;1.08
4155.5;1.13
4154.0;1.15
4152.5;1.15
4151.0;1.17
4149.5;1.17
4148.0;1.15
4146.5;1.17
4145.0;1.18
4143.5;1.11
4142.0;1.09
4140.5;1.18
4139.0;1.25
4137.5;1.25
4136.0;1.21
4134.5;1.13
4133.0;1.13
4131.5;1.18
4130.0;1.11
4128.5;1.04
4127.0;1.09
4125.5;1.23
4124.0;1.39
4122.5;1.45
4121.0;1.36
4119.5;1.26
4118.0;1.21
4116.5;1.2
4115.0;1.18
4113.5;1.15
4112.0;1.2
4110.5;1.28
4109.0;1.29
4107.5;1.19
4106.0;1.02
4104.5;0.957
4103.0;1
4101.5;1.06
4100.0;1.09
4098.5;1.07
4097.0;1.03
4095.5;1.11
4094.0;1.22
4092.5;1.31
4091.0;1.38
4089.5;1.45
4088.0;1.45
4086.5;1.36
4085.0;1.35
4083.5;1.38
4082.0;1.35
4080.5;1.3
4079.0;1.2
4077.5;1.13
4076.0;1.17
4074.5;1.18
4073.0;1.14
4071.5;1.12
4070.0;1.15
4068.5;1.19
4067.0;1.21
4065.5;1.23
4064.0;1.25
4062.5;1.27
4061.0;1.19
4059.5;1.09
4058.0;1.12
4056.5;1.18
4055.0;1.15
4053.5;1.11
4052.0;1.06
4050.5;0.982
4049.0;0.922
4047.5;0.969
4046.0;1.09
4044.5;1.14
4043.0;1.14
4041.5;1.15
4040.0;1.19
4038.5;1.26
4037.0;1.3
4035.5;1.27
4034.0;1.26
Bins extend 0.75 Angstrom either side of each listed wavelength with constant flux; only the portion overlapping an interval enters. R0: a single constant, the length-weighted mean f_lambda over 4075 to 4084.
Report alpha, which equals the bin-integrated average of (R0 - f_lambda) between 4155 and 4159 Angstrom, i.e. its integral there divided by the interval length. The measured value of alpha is 0.14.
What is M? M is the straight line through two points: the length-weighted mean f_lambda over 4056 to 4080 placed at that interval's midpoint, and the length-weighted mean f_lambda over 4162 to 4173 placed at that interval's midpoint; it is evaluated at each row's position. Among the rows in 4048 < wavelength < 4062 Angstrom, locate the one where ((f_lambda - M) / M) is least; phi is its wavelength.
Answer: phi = 4049.0 Angstrom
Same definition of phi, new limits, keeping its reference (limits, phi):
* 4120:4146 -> 4128.5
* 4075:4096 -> 4095.5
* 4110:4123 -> 4113.5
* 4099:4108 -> 4104.5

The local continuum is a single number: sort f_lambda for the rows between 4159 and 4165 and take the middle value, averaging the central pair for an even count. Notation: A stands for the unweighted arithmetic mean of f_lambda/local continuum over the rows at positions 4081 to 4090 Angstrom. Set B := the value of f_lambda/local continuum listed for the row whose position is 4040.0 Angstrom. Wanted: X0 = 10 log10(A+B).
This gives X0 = 3.4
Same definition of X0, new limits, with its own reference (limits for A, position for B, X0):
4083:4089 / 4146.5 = 3.3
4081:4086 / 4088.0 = 3.7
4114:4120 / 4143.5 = 2.9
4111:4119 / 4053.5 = 2.9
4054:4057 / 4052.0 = 2.7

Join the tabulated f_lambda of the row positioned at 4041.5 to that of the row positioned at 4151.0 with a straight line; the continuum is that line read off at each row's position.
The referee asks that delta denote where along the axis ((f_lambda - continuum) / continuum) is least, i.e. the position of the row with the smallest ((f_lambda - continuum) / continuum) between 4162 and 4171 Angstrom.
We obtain 4170.5 Angstrom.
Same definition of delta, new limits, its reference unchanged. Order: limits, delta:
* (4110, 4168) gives 4128.5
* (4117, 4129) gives 4128.5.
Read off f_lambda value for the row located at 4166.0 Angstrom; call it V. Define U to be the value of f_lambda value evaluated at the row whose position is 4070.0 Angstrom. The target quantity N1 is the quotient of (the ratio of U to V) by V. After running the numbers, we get 0.76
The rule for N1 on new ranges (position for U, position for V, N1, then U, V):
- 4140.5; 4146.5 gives 0.86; 1.18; 1.17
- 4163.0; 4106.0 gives 1.13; 1.18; 1.02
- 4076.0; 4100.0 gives 0.98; 1.17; 1.09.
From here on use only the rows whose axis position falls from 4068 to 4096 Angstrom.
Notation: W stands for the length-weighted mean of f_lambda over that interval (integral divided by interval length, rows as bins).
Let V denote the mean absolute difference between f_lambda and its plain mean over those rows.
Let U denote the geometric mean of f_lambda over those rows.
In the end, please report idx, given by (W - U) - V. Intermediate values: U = 1.26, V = 0.104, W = 1.26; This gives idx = -0.10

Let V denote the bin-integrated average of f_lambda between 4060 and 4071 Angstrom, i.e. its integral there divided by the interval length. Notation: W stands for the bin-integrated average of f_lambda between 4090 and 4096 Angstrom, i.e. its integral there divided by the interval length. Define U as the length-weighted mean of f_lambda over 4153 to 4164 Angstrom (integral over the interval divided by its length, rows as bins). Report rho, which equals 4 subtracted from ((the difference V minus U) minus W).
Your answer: -5.21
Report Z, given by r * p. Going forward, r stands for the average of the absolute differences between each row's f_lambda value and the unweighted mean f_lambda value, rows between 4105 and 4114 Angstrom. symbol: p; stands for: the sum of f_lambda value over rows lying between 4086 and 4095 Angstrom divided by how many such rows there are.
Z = 0.094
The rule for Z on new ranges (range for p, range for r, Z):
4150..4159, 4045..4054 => 0.073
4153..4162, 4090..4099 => 0.133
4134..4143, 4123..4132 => 0.111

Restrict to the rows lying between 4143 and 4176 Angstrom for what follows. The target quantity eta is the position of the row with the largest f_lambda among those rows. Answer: 4173.5 Angstrom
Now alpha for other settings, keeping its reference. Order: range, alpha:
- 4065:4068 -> 0.03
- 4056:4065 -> 0.06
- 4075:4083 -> 0.02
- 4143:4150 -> 0.09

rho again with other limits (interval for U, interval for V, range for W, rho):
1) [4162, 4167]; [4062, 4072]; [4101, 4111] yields -5.11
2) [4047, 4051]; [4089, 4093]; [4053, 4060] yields -4.71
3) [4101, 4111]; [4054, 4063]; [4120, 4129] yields -5.21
